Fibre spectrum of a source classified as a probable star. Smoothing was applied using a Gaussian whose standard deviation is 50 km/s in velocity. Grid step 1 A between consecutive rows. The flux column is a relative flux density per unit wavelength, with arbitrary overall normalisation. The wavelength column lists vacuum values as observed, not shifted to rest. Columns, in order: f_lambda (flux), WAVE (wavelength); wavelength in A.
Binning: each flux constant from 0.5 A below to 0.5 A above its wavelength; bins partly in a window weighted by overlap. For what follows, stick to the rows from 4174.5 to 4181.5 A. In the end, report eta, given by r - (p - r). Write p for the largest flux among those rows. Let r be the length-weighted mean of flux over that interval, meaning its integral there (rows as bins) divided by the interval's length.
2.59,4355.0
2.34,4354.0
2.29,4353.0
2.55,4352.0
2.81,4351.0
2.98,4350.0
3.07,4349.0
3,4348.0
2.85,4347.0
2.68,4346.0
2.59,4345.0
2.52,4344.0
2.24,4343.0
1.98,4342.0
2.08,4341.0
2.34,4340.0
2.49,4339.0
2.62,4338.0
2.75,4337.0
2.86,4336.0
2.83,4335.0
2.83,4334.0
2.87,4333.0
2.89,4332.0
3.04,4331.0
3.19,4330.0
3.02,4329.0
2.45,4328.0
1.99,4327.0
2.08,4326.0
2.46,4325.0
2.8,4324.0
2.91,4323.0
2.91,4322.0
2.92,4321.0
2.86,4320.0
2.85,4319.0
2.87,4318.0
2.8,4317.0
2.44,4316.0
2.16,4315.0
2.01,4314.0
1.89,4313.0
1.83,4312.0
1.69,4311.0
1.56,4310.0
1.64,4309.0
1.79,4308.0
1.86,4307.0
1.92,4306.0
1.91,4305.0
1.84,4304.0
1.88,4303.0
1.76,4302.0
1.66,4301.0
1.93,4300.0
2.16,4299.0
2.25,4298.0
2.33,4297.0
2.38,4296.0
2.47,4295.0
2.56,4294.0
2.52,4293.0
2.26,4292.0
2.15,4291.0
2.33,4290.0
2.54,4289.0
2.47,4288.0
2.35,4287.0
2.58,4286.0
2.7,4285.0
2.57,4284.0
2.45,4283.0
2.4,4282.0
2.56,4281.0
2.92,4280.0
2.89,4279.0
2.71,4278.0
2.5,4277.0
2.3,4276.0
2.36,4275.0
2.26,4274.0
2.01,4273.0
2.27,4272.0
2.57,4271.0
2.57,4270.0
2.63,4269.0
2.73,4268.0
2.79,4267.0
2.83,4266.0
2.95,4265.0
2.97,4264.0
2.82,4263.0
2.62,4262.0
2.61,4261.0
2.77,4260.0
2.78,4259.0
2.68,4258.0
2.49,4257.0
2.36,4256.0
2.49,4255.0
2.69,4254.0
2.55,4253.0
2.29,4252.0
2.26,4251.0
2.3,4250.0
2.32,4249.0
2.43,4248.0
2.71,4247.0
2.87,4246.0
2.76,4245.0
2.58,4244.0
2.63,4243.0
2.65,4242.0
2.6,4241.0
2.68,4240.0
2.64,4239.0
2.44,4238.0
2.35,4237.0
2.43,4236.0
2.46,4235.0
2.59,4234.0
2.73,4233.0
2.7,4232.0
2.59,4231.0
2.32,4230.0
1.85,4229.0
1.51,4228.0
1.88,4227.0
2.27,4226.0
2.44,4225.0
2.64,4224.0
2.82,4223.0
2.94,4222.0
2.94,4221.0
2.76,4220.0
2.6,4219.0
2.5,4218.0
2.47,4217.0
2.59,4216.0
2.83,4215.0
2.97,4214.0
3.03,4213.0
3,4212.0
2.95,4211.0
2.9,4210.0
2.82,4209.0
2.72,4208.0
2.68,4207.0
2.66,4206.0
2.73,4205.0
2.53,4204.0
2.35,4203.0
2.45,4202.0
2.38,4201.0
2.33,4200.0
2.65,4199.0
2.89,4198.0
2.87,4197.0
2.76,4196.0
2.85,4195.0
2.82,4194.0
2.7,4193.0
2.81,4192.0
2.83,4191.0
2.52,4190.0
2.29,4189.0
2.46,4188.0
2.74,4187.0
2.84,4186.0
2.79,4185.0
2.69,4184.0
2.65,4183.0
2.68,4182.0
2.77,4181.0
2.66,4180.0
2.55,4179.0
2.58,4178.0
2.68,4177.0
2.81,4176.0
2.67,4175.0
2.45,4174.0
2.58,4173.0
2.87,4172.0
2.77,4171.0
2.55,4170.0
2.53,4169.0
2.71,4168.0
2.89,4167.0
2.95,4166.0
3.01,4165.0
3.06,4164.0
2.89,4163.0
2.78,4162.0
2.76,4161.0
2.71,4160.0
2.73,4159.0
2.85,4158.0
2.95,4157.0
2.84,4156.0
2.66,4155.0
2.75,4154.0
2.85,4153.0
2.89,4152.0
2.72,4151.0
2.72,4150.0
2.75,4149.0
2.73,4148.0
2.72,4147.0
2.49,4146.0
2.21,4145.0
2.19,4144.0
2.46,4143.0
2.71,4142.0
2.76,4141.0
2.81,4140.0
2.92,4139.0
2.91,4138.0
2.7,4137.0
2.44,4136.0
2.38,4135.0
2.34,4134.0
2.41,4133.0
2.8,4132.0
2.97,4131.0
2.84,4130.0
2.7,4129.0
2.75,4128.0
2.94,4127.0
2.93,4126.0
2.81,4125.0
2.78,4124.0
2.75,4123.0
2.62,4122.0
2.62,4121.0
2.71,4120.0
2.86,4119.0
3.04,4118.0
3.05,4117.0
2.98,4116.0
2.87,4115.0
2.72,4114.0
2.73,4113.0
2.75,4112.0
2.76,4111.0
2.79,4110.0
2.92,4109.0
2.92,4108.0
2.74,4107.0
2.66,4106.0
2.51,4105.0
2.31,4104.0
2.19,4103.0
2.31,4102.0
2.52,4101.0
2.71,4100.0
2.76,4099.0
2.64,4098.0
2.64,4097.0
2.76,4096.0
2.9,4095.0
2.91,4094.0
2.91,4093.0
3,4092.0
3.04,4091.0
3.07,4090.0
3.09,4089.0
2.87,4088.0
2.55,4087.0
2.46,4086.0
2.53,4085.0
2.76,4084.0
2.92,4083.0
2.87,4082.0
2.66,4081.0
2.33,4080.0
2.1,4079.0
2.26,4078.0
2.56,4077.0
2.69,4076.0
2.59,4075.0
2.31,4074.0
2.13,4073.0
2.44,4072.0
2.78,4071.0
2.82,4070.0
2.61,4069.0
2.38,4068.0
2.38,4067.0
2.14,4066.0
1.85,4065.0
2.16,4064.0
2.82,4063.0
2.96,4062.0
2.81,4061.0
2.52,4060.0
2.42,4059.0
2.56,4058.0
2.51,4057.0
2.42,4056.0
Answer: 2.54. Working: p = 2.81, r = 2.674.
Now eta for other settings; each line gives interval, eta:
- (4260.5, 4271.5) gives 2.50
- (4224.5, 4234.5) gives 1.85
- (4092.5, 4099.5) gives 2.67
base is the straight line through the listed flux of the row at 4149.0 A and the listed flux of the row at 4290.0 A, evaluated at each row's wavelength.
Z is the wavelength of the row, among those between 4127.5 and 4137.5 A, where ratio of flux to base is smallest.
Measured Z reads 4134.0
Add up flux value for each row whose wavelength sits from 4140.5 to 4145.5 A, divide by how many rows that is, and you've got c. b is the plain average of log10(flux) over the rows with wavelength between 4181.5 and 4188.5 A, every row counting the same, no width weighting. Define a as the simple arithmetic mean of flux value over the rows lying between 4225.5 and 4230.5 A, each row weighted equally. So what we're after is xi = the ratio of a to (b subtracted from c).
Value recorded 0.97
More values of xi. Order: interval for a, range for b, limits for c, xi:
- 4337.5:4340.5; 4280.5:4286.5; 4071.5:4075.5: 1.27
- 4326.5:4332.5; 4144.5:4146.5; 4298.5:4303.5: 1.83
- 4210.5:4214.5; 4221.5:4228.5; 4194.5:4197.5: 1.21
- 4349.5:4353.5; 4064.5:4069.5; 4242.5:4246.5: 1.13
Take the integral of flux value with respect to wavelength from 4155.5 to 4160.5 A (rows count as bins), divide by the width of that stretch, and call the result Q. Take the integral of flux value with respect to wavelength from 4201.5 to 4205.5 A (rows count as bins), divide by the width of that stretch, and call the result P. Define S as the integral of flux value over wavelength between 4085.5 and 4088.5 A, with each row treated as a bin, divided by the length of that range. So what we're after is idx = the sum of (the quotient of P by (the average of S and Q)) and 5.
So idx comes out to 5.92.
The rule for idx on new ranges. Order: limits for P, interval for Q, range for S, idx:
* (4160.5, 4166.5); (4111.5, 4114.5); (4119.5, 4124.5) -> 6.07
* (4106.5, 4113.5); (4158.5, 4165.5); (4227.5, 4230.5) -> 6.18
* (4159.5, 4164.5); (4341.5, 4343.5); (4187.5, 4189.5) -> 6.27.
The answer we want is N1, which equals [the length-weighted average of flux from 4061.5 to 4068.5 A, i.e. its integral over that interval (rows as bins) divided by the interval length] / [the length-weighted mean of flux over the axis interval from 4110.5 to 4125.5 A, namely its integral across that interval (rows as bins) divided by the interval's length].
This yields 0.85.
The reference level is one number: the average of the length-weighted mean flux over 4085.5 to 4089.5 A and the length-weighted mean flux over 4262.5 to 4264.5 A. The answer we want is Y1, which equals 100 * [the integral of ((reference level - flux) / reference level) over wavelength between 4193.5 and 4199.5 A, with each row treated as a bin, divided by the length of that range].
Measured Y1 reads 0.4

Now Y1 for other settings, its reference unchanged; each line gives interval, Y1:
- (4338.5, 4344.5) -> 19.3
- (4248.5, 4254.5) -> 14.8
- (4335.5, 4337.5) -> 0.5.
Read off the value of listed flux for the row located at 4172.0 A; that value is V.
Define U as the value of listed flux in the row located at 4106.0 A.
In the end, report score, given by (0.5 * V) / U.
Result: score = 0.539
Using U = 2.66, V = 2.87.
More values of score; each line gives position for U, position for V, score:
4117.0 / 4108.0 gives 0.479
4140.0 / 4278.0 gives 0.482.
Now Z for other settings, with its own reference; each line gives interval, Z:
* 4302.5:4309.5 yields 4309.0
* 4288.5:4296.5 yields 4291.0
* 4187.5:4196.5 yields 4189.0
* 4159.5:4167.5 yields 4160.0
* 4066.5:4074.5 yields 4073.0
